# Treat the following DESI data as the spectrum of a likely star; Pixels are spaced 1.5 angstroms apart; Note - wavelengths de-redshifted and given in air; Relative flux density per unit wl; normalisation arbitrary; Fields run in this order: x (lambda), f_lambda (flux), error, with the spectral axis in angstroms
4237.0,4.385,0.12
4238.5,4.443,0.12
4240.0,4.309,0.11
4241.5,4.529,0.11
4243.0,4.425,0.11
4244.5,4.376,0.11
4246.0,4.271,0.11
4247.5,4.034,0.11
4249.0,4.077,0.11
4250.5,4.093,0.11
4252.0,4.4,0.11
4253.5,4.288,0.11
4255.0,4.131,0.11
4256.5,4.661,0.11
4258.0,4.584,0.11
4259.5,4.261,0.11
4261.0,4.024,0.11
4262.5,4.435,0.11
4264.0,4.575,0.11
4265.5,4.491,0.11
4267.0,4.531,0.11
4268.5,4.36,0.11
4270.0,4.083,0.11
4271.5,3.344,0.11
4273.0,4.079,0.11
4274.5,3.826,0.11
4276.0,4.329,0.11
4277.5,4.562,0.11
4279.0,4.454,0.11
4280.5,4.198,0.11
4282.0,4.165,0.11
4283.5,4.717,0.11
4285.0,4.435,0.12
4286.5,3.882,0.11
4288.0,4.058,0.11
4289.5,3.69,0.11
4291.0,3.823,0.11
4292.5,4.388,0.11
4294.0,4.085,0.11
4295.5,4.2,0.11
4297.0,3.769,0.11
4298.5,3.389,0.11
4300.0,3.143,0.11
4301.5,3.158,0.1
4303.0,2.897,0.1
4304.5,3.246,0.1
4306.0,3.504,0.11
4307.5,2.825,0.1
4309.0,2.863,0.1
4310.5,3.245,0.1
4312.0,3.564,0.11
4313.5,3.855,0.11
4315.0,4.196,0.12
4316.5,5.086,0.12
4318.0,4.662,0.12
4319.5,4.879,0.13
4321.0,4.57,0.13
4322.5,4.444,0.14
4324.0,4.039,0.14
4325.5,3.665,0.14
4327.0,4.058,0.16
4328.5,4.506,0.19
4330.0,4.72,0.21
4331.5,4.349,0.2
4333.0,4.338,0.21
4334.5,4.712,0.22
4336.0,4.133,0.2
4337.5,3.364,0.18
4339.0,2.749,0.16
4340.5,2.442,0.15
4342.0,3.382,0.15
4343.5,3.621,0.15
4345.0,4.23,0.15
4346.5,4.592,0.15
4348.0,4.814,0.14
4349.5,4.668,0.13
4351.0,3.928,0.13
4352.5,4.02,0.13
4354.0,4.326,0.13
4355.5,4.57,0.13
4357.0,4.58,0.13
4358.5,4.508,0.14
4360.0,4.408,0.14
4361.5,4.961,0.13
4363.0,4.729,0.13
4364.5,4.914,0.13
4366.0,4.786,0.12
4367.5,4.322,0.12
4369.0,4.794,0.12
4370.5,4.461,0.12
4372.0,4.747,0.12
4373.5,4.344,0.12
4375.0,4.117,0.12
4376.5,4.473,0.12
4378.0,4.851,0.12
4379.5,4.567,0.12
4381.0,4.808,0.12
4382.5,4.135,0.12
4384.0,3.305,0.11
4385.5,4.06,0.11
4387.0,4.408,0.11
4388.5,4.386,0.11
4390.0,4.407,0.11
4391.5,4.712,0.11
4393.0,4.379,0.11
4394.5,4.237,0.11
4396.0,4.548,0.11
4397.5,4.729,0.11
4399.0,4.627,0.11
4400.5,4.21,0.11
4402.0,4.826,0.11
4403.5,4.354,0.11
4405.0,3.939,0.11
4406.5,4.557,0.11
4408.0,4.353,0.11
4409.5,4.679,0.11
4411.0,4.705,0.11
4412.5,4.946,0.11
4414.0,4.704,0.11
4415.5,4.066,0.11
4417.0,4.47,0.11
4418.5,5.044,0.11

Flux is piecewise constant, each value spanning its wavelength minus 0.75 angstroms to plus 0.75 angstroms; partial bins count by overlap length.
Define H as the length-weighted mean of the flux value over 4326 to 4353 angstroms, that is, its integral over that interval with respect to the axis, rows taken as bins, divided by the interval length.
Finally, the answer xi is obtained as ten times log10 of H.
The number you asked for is 6.1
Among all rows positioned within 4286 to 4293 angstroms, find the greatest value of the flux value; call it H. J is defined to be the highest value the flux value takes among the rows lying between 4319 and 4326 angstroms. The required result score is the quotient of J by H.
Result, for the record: 1.11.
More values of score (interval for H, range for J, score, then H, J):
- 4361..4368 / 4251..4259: 0.94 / 4.961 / 4.661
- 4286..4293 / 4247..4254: 1.00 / 4.388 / 4.4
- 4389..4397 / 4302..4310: 0.74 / 4.712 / 3.504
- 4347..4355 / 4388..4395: 0.98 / 4.814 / 4.712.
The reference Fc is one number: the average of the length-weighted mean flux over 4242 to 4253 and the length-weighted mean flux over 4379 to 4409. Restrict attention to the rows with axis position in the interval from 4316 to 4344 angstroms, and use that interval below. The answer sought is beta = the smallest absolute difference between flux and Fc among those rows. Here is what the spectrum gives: 0.025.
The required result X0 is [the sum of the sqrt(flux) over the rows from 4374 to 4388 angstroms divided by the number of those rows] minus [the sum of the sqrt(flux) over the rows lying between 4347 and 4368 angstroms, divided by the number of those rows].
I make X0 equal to -0.06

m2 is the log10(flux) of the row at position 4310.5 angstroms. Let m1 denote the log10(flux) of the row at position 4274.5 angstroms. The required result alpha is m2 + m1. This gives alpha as 1.09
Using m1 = 0.58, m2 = 0.511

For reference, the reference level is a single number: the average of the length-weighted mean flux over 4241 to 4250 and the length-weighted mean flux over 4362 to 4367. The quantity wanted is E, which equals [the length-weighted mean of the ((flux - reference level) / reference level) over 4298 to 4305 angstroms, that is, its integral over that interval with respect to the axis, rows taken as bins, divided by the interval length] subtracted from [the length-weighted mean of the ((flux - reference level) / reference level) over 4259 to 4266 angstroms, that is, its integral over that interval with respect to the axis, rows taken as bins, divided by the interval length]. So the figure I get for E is 0.26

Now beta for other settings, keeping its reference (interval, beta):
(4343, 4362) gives 0.013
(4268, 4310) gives 0.016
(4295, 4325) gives 0.113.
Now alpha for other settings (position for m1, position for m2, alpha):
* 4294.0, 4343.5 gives 1.17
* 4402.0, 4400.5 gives 1.31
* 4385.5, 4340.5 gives 1.00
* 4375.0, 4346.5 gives 1.28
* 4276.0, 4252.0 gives 1.28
